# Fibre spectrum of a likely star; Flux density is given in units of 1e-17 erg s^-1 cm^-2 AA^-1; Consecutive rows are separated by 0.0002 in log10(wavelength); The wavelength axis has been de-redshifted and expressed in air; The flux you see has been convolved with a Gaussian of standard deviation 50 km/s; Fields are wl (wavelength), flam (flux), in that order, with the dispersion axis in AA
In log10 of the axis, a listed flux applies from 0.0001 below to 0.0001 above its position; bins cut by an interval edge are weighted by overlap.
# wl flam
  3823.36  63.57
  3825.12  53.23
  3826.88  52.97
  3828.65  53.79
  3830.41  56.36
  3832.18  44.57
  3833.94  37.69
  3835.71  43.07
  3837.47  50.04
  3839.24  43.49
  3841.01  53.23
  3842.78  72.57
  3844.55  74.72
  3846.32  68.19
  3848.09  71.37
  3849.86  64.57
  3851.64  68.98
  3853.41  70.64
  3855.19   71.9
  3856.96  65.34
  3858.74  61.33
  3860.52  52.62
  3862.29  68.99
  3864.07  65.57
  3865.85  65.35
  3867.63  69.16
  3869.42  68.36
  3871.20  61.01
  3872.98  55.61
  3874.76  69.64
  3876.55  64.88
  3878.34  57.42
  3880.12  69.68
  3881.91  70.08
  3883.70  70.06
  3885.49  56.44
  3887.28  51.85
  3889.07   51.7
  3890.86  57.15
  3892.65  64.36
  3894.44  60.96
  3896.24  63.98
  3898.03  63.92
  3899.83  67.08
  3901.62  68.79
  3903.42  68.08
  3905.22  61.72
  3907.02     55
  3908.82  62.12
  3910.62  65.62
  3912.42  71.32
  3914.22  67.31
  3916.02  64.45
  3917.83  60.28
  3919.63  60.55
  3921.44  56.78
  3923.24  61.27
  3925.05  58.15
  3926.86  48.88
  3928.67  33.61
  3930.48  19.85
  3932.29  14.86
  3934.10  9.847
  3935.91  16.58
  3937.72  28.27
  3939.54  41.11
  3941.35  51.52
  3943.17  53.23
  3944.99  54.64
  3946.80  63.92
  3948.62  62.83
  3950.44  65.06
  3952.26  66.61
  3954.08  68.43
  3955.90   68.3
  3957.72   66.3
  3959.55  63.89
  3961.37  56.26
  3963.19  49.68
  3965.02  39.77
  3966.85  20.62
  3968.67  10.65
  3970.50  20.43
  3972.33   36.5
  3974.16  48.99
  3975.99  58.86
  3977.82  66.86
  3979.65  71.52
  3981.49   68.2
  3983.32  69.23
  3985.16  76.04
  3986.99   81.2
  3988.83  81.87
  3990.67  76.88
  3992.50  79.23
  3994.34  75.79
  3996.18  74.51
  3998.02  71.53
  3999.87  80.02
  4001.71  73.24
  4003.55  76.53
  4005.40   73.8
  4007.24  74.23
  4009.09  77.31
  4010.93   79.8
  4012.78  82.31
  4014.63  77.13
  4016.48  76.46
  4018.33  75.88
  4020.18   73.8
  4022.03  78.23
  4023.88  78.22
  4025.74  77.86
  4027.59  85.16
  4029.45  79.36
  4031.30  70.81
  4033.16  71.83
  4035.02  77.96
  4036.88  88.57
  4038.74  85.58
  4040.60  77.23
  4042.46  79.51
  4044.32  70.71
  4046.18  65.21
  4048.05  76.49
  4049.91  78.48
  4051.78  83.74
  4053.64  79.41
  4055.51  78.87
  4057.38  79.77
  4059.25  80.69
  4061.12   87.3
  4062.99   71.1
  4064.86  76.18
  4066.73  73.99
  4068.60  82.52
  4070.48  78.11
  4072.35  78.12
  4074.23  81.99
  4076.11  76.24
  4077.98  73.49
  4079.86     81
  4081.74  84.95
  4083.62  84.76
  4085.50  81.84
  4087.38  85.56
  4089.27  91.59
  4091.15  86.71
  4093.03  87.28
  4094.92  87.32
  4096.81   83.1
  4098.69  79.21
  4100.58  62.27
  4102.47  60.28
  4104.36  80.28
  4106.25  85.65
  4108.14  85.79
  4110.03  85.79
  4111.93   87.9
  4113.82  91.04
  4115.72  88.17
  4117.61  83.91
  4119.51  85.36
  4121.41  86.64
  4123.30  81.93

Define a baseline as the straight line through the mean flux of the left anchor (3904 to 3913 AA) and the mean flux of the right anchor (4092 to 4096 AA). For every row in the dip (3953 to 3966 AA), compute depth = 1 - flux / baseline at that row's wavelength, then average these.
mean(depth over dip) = 0.15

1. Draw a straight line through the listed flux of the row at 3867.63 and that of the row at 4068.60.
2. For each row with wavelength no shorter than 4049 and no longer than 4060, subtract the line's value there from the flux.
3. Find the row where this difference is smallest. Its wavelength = 4049.91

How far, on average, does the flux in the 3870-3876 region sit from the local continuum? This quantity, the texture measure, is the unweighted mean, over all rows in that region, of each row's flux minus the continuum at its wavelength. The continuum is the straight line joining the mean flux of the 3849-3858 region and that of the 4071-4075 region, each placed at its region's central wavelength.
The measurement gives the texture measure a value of -7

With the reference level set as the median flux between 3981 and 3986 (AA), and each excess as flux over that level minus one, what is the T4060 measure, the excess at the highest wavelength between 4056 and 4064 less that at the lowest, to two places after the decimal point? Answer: -0.13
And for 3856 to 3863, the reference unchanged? 0.05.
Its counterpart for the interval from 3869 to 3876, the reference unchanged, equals 0.02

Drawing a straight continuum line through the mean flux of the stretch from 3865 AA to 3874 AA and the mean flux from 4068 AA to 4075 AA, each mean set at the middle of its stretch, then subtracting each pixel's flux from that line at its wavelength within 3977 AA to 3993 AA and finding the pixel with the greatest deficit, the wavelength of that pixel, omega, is 3977.82 AA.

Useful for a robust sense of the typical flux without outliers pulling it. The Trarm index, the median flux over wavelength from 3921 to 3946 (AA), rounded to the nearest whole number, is 45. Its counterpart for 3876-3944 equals 60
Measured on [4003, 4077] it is 78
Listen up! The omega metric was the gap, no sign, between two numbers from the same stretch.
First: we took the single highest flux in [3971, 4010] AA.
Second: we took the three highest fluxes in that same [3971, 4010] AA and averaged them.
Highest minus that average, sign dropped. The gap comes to 0.84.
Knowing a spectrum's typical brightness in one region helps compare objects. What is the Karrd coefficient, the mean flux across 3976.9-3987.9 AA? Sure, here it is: 72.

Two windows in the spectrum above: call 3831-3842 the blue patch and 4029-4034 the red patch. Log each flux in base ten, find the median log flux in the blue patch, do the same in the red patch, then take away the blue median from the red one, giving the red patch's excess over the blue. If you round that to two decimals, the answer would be 0.21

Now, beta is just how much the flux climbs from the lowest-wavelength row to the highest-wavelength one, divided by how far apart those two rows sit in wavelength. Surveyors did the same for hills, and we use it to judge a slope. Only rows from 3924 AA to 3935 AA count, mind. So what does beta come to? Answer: -5.3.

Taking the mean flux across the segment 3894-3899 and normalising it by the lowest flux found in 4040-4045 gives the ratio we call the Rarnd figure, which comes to 0.89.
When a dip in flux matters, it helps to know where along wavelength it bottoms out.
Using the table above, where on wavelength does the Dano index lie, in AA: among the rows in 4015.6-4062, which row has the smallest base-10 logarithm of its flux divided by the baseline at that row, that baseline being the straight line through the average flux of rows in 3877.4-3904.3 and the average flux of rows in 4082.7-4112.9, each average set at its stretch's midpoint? 4046.18 AA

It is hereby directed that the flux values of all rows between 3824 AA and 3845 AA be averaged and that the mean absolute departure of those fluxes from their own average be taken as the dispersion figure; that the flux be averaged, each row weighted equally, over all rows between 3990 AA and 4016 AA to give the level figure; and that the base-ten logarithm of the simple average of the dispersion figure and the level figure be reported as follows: 1.62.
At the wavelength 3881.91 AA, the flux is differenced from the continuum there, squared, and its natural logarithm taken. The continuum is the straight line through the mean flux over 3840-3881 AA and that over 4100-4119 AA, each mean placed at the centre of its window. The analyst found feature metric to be 2.2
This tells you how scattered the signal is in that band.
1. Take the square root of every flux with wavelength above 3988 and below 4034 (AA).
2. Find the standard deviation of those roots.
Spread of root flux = 0.20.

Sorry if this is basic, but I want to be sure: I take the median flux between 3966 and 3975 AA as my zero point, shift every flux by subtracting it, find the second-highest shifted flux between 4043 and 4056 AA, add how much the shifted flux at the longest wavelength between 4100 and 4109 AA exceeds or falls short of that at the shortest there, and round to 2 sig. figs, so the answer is 82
